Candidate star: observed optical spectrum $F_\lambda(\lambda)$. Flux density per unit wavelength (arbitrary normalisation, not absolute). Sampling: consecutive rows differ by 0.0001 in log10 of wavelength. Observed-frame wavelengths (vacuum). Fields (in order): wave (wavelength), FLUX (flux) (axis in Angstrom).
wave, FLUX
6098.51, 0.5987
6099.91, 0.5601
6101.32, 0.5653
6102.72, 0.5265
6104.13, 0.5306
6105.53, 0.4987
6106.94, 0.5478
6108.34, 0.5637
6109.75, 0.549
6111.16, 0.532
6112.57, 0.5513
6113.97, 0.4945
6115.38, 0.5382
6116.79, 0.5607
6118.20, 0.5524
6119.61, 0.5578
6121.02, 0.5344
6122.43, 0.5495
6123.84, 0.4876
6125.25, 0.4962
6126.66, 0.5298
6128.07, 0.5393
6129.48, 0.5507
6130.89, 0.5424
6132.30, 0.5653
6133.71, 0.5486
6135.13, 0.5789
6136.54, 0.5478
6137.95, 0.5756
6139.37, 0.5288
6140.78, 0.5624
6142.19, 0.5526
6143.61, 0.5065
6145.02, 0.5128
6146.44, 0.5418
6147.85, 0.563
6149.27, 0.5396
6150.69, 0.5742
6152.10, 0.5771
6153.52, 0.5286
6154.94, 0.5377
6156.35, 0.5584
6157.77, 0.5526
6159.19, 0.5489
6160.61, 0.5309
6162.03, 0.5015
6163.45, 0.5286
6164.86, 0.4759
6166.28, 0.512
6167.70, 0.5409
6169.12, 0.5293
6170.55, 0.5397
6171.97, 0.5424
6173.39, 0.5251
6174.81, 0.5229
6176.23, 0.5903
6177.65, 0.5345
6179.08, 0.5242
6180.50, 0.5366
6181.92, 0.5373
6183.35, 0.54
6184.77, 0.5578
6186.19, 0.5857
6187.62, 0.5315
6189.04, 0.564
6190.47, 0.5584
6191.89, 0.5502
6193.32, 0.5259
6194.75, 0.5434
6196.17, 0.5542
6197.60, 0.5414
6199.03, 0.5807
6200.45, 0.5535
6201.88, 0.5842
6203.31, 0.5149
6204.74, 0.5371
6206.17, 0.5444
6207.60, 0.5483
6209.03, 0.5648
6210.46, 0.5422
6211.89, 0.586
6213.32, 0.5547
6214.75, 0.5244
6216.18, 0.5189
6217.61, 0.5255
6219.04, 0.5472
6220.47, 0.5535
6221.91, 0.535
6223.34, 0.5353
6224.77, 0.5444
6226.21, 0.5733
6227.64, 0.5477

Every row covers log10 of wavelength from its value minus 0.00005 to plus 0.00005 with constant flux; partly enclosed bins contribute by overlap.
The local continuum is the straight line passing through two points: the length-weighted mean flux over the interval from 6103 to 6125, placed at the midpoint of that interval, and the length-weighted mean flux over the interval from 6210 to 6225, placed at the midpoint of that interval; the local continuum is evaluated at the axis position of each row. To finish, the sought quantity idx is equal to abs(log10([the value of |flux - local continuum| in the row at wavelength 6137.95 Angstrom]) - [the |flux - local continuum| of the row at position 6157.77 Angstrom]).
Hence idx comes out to 1.43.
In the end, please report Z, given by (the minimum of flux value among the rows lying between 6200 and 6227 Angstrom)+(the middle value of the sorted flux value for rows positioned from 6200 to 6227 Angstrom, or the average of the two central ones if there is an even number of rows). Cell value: 1.06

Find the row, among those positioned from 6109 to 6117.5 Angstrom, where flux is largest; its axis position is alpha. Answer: 6116.79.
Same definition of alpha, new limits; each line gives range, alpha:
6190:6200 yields 6199.03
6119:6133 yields 6132.30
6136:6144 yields 6137.95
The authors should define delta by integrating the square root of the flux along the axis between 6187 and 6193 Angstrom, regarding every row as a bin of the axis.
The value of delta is 4.45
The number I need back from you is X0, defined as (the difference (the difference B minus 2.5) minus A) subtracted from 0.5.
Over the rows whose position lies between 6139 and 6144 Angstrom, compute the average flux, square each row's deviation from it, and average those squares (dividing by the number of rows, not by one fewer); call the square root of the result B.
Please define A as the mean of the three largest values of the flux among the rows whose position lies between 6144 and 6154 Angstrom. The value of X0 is 3.55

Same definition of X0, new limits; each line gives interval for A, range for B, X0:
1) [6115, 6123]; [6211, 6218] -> 3.53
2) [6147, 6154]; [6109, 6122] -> 3.55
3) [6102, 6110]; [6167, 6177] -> 3.53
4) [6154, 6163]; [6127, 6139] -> 3.54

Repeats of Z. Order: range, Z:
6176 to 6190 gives 1.06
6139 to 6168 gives 1.02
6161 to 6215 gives 1.02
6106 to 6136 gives 1.04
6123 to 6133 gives 1.03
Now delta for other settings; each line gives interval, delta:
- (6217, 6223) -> 4.41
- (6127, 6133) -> 4.45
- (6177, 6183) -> 4.38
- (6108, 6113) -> 3.69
